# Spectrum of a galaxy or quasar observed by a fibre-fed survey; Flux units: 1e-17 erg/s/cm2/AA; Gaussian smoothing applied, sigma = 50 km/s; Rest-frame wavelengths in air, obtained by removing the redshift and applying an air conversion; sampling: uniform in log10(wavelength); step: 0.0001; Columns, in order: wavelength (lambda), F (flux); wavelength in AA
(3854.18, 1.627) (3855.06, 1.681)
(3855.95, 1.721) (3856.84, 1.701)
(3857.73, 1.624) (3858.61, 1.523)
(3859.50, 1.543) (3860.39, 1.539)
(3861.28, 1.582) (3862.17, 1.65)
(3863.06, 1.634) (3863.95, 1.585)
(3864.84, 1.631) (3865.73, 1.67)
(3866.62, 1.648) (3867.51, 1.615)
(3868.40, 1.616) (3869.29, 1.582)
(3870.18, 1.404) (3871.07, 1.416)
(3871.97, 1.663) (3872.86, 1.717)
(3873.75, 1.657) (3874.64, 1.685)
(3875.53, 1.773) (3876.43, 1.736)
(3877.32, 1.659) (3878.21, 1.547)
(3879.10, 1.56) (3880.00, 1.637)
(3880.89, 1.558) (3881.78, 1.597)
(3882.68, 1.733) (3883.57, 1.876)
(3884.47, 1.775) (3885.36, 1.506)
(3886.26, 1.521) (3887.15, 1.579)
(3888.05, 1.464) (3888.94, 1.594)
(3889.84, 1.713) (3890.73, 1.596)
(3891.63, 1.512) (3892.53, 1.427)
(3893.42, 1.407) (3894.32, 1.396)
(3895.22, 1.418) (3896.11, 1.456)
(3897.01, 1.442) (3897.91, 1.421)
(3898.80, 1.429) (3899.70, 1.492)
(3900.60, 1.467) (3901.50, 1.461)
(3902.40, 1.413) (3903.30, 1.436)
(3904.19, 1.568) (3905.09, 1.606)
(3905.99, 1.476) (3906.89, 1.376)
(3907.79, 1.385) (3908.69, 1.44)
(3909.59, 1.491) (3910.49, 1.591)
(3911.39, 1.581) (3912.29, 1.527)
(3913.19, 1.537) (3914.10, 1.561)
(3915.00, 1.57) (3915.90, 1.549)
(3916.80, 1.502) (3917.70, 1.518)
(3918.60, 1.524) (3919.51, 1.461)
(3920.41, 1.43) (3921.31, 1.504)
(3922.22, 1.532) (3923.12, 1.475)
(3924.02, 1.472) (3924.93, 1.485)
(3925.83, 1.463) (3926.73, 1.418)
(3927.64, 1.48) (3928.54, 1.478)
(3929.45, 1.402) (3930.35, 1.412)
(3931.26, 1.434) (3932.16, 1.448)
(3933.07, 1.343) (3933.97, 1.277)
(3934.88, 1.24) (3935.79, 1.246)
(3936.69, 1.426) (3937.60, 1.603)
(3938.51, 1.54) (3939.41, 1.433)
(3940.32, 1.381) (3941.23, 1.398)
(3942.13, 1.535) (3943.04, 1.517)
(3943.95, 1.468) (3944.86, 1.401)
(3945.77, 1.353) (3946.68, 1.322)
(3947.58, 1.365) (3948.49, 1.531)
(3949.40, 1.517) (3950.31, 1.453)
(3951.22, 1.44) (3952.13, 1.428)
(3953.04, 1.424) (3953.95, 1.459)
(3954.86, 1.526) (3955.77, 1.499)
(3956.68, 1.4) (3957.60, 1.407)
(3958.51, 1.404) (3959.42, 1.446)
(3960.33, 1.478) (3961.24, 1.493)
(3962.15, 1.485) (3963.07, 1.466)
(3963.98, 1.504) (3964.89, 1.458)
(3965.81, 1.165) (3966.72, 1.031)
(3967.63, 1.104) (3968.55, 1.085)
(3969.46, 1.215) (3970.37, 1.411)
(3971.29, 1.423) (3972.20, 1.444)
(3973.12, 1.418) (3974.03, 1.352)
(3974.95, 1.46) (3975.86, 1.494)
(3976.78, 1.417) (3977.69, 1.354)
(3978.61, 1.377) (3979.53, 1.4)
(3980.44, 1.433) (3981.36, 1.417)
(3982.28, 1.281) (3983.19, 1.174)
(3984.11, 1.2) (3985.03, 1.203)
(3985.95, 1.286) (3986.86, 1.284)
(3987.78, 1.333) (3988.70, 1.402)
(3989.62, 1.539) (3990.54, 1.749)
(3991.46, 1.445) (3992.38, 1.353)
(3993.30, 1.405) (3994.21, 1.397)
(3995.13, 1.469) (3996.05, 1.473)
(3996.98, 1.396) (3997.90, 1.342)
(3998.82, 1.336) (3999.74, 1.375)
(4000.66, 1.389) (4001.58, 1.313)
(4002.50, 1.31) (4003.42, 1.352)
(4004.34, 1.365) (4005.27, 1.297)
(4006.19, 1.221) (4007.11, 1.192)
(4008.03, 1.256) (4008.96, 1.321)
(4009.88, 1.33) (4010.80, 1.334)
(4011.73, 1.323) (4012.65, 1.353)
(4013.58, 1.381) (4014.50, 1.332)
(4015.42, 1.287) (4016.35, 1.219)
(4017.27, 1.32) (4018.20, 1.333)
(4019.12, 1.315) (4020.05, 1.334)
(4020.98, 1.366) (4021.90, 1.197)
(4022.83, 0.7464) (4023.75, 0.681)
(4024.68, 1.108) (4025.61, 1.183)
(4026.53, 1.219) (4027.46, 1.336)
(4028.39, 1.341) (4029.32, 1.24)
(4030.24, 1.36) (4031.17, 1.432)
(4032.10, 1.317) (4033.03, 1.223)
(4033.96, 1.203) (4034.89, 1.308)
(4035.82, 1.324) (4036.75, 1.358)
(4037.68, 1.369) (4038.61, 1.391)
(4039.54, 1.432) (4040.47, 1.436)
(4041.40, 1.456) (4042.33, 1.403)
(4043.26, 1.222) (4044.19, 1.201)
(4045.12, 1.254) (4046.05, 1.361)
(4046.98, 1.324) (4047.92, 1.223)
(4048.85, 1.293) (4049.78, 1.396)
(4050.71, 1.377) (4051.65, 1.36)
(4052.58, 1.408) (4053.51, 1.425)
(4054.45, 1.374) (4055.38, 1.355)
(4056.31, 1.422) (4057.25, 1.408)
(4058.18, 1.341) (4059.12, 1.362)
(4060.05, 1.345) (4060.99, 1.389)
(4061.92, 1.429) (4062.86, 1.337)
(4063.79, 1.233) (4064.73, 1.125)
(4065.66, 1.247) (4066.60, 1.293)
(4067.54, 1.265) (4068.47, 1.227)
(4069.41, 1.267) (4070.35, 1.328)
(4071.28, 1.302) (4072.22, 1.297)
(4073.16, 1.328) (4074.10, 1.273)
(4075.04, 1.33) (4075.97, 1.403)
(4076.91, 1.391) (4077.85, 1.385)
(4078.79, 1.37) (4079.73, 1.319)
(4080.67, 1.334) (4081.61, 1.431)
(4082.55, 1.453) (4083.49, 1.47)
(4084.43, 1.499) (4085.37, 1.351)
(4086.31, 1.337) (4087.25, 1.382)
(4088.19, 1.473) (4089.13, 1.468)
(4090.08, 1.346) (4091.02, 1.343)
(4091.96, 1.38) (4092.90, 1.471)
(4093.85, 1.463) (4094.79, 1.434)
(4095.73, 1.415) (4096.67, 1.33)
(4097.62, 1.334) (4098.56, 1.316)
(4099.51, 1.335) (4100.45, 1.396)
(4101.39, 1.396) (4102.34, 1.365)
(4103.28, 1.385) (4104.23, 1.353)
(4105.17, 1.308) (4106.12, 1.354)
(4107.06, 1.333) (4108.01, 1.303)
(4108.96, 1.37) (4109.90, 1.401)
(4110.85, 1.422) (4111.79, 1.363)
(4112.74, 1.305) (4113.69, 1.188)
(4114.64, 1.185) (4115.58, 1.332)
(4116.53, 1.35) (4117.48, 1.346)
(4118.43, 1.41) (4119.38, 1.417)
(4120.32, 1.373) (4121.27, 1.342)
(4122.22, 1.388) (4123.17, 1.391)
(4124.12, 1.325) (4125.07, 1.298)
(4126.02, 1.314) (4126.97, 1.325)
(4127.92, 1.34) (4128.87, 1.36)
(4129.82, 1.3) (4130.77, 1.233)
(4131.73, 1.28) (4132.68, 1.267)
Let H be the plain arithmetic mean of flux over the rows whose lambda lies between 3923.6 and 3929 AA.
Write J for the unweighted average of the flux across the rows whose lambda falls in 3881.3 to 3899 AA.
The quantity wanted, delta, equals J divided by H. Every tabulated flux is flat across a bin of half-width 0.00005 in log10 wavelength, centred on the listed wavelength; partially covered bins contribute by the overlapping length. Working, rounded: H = 1.47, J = 1.54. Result 1.05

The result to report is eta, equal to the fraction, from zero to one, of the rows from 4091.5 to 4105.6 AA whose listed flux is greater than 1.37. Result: 0.5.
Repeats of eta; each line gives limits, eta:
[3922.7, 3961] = 0.8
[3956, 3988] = 0.6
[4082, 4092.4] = 0.6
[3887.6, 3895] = 1.0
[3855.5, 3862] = 1.0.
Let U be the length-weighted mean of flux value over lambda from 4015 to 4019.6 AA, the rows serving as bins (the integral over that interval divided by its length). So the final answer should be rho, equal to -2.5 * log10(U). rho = -0.28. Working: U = 1.29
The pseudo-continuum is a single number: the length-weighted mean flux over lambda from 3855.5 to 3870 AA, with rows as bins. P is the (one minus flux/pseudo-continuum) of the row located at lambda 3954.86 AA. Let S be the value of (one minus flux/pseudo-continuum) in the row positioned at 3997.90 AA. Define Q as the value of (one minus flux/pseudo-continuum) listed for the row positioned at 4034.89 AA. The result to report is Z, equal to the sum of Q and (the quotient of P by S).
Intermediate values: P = 0.054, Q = 0.19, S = 0.17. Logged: 0.5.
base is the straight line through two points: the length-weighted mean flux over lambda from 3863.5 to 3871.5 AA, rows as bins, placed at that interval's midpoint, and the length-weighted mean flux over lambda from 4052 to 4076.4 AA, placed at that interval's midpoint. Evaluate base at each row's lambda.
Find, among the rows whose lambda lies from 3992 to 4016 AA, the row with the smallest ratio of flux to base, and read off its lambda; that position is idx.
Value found 4007.11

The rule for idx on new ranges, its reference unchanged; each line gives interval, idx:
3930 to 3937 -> 3934.88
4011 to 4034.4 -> 4023.75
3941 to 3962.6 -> 3946.68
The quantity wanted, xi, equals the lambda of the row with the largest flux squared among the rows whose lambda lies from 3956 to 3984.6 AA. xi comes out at 3963.98 AA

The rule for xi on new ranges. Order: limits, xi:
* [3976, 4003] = 3990.54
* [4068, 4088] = 4084.43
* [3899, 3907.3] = 3905.09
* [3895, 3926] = 3905.09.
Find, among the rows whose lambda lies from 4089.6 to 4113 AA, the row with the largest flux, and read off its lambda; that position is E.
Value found 4092.90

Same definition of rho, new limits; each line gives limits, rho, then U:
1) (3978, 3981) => -0.36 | 1.40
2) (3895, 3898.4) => -0.40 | 1.44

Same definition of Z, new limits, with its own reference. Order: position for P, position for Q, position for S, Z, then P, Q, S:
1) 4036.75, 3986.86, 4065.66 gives 0.9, 0.158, 0.20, 0.23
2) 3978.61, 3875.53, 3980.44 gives 1.2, 0.146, -0.10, 0.11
